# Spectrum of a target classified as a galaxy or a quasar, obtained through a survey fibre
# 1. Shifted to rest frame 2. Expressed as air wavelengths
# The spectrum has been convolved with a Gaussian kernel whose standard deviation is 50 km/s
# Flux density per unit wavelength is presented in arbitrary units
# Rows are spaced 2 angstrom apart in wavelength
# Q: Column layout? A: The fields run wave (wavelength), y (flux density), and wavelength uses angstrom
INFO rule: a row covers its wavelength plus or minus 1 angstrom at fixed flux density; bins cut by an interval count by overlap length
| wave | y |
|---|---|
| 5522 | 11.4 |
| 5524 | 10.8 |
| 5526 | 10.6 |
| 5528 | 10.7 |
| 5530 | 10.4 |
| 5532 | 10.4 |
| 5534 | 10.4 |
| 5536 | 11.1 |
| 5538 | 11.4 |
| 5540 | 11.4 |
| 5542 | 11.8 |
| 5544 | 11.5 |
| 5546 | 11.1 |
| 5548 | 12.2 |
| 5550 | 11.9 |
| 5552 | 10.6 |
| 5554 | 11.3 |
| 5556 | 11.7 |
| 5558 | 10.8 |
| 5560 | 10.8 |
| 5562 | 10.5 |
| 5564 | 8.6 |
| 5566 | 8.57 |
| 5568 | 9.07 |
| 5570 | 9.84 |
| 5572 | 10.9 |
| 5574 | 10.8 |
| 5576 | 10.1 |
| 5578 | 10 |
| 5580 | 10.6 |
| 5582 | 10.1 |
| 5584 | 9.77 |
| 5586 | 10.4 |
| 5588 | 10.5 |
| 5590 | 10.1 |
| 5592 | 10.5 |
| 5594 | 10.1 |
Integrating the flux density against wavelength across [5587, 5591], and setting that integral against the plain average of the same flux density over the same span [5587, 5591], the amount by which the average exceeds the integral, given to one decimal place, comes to -30.9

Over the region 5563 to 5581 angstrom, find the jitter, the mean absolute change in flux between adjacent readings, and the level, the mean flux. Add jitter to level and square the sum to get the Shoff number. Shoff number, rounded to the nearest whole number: 106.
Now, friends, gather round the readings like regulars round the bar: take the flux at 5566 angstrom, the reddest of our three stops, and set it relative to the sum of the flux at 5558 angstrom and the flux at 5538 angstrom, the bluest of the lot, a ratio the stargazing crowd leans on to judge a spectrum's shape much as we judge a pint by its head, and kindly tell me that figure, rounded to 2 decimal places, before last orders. 0.39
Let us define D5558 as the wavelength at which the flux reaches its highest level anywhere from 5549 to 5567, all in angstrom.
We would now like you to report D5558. 5550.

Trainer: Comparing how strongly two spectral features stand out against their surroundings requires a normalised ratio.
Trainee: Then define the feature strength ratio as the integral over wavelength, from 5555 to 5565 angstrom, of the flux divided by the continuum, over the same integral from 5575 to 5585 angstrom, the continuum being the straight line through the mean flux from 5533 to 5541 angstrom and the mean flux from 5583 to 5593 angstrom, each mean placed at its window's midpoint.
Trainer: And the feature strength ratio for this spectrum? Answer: 1.00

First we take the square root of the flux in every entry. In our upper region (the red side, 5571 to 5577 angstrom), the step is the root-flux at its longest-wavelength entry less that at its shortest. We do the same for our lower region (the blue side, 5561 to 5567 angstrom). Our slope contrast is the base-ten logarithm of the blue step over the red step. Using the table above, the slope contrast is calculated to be 0.40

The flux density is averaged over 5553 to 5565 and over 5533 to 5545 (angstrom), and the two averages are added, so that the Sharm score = 21.9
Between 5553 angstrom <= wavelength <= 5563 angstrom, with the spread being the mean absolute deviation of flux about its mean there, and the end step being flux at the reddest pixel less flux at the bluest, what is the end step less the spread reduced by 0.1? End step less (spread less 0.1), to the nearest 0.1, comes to -1.1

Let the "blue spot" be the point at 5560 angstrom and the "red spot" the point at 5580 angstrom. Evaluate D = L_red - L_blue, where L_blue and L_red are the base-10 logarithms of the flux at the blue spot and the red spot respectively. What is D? -0.01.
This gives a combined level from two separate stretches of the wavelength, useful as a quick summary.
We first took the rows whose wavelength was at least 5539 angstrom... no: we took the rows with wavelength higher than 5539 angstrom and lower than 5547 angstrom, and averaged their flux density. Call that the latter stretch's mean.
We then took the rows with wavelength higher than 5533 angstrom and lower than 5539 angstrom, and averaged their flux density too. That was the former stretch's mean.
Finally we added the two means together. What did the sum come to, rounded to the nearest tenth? 22.4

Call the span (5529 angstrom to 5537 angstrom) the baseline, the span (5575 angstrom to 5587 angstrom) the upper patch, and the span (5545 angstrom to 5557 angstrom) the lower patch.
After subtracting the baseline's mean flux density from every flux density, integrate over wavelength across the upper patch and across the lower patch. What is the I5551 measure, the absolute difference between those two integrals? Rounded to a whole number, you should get 16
